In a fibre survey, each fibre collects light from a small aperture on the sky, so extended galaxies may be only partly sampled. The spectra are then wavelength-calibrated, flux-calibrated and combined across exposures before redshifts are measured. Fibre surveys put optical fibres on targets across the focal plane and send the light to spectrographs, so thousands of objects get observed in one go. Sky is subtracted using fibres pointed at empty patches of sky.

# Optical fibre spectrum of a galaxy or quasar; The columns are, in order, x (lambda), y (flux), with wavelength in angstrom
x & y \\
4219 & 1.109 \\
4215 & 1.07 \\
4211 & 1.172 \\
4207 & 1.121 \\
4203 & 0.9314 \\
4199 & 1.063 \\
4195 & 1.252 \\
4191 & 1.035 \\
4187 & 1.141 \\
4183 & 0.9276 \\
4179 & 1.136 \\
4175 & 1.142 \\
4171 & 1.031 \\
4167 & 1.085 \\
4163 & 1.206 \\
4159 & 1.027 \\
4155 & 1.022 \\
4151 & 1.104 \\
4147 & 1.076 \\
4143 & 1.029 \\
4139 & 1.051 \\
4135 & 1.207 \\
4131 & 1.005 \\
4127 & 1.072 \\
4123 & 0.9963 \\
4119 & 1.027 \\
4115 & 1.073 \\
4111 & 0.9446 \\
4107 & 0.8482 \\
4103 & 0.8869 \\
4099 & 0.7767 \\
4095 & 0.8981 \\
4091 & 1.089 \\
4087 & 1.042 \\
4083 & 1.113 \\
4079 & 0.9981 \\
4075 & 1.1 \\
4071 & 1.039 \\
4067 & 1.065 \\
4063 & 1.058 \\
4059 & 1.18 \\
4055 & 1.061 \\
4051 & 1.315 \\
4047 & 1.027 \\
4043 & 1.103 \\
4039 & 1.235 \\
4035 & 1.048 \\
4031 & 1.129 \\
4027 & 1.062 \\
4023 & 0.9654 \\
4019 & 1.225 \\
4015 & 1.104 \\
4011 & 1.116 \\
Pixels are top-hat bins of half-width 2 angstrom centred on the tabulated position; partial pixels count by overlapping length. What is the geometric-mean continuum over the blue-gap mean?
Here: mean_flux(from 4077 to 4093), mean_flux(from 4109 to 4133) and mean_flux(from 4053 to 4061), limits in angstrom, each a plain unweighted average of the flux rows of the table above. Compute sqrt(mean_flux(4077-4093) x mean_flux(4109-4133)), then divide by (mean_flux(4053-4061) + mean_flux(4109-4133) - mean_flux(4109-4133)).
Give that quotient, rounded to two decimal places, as 0.93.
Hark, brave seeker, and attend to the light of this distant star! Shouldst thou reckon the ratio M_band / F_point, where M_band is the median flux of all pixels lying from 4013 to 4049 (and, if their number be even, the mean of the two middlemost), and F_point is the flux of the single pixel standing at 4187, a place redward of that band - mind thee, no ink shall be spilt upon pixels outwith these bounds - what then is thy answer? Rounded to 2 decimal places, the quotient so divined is 0.97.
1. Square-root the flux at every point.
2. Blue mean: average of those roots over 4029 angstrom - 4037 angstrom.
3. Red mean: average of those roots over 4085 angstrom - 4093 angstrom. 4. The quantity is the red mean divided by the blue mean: 0.99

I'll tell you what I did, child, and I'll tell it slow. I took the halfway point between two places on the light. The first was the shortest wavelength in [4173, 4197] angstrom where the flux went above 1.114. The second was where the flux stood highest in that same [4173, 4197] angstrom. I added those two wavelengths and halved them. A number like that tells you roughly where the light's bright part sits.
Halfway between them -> 4185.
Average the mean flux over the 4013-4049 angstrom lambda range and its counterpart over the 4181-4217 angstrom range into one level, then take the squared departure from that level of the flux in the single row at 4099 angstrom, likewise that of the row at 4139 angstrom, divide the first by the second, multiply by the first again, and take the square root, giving 2.5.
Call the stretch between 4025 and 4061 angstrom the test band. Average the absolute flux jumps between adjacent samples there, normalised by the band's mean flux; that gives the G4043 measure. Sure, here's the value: 0.133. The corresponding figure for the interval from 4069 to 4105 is 0.103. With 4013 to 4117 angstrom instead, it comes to 0.111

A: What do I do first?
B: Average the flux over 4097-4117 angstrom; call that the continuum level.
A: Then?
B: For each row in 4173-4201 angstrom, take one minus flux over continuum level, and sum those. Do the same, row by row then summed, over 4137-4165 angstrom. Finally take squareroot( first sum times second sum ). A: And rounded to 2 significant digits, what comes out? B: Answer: 1.4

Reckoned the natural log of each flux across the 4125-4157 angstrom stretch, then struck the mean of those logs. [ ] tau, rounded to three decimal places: 0.067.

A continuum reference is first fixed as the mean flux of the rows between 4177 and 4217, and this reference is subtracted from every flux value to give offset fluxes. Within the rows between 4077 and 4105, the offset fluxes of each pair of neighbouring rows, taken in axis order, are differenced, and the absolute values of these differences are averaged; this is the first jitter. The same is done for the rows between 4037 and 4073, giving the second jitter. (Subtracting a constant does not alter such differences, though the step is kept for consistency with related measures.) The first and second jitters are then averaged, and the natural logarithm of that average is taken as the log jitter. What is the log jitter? -2.13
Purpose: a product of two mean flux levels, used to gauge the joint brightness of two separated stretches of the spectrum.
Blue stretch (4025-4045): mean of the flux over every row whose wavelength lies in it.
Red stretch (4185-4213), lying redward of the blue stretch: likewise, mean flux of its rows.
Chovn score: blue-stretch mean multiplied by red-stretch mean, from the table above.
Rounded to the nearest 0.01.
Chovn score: 1.23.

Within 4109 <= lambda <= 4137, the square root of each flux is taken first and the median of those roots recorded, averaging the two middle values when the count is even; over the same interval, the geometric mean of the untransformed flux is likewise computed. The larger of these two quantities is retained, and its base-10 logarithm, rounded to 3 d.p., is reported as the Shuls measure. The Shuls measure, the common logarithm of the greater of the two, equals 0.019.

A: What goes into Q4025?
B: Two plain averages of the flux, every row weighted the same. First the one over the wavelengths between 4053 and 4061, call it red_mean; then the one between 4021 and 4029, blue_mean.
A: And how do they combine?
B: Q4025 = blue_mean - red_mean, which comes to -0.11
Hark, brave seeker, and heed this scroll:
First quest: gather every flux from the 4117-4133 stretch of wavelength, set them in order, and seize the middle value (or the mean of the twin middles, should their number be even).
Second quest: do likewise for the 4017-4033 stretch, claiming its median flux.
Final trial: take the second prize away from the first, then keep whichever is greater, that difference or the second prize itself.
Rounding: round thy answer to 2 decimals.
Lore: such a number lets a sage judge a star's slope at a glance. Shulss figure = 1.10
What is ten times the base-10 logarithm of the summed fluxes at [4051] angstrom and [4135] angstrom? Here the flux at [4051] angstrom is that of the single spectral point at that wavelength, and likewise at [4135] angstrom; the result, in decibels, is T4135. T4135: 4.02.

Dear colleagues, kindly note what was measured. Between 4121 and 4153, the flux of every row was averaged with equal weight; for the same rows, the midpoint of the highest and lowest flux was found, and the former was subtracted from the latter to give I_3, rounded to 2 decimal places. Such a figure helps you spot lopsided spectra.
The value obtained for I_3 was 0.03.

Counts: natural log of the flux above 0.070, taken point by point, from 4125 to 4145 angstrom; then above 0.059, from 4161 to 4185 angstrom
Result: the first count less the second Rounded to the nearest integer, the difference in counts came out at -3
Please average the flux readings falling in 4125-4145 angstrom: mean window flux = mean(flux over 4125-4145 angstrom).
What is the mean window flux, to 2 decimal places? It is 1.07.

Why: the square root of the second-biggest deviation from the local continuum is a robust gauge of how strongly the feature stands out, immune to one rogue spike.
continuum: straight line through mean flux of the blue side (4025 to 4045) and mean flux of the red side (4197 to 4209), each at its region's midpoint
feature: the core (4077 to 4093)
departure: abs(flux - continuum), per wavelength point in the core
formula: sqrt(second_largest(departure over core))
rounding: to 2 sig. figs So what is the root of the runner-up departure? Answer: 0.22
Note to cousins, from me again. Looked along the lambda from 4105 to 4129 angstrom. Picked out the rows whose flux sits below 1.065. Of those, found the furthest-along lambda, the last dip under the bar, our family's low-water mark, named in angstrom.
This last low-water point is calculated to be 4123 angstrom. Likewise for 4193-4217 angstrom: 4203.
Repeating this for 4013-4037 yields 4035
